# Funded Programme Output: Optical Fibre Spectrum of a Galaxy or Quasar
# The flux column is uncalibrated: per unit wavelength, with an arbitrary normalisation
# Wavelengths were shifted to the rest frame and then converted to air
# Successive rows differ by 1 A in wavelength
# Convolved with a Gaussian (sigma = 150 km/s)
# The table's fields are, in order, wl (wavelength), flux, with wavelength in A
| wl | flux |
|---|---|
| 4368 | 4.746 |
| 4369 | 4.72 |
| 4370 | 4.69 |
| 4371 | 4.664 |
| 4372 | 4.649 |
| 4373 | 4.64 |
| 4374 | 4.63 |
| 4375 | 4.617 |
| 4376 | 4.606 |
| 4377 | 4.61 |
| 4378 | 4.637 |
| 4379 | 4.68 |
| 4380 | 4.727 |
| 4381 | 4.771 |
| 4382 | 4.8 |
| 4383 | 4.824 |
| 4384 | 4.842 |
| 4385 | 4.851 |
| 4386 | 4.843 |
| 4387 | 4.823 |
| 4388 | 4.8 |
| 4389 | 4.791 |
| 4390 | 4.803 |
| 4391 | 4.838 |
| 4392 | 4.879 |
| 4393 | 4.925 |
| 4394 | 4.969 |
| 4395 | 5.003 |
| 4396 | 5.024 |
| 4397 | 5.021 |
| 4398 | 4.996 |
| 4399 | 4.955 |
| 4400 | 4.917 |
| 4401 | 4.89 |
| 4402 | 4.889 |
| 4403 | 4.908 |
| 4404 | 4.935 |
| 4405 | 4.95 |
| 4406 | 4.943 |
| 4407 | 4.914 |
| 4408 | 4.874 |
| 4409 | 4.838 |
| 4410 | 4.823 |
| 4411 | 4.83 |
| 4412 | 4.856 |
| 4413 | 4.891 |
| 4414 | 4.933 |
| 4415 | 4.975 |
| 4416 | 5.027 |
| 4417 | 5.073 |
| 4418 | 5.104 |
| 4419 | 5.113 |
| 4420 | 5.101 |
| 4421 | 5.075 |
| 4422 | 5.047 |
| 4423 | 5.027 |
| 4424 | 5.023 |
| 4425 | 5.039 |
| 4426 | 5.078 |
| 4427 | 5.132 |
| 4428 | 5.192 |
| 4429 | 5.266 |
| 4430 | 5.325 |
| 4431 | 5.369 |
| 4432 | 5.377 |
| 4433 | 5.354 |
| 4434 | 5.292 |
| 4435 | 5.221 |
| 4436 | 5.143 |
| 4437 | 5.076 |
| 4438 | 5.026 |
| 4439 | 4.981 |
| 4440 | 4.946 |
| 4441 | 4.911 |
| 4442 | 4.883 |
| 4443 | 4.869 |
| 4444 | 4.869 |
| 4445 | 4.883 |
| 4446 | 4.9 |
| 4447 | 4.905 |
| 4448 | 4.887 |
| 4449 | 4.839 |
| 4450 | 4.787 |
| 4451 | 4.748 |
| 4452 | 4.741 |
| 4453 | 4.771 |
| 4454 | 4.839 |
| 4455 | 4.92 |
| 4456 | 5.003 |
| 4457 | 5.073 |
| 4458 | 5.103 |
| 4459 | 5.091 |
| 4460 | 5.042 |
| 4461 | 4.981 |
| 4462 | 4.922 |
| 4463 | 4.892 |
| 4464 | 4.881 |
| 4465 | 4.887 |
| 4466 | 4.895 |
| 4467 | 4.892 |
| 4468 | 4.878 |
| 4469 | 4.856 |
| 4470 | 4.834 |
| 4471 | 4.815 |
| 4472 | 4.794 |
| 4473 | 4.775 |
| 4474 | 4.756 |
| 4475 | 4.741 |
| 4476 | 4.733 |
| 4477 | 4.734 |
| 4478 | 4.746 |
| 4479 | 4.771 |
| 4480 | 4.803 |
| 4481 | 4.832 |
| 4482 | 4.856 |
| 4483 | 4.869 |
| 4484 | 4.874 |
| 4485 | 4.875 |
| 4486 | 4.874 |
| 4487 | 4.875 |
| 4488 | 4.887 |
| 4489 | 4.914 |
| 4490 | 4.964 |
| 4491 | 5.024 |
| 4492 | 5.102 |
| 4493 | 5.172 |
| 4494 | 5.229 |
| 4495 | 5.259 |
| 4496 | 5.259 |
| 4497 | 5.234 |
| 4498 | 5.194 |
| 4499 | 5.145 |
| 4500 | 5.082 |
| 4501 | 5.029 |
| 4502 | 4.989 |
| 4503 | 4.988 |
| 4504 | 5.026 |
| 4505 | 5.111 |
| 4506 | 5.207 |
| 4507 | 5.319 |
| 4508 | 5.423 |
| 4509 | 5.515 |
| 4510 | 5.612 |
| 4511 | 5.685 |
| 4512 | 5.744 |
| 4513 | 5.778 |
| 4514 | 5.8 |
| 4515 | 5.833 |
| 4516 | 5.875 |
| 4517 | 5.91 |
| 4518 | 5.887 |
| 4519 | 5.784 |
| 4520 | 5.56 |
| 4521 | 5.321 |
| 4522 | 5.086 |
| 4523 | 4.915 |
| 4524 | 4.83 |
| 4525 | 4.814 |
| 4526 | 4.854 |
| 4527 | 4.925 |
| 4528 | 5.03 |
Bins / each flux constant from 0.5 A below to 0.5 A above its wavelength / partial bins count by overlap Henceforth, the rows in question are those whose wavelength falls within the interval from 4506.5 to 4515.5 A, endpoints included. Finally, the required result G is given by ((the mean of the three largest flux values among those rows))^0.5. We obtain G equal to 2.41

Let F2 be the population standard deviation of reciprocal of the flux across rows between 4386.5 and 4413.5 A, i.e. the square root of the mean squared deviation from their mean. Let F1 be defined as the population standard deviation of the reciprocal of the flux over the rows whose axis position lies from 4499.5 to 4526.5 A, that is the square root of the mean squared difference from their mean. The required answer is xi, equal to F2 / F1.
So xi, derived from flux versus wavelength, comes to 0.2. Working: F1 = 0.013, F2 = 0.003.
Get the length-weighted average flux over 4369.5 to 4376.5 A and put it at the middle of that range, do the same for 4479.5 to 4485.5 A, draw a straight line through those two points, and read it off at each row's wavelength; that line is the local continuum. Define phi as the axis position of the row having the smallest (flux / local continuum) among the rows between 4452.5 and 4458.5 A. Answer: 4453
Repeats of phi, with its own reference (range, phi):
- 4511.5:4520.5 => 4520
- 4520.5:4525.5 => 4525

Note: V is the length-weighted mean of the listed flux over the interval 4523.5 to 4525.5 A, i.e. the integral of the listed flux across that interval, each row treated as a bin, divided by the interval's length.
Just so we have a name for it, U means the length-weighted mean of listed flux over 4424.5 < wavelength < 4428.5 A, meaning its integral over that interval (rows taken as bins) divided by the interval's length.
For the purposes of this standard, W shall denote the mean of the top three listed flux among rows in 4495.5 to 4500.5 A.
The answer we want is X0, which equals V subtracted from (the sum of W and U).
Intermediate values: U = 5.11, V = 4.82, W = 5.2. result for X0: 5.5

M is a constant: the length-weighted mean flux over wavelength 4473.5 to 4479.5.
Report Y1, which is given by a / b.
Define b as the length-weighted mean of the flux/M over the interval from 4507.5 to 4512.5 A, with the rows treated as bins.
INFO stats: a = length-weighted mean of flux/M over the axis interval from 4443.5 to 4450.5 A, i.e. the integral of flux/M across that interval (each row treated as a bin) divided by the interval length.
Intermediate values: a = 1.03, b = 1.18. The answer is 0.870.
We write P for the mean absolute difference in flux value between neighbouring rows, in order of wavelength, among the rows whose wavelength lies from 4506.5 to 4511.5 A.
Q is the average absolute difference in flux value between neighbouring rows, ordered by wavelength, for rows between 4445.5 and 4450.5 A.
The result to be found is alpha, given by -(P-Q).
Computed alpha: -0.061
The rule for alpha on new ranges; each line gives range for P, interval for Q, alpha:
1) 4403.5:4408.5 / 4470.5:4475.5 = -0.004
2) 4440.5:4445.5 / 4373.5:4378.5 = 0.000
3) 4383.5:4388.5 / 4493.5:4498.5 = 0.009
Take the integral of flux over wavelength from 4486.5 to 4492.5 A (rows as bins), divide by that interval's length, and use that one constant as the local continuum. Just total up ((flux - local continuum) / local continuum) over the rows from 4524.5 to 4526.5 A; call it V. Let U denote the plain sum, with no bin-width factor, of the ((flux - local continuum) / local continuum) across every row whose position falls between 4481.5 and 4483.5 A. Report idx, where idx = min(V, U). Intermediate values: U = -0.04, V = -0.051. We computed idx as -0.051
